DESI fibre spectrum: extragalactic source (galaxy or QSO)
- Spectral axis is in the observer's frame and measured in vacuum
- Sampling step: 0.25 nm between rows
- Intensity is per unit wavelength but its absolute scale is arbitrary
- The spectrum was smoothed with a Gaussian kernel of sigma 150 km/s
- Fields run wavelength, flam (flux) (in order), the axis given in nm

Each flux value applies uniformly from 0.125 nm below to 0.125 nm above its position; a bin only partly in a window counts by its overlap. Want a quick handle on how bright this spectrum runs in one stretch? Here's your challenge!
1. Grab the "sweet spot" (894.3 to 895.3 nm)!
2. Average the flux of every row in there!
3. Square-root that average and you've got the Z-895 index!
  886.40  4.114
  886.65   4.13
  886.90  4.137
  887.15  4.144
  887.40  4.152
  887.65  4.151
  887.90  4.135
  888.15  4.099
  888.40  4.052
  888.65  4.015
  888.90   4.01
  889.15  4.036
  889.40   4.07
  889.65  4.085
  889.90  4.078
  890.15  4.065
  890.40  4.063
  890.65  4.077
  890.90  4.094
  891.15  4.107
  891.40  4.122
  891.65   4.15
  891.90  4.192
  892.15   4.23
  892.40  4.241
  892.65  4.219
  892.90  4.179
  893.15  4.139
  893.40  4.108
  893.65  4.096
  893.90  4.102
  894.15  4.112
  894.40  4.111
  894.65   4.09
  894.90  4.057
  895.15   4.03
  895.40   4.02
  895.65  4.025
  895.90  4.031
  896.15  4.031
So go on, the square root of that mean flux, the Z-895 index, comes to 2.02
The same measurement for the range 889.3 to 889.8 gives 2.02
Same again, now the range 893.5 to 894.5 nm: 2.03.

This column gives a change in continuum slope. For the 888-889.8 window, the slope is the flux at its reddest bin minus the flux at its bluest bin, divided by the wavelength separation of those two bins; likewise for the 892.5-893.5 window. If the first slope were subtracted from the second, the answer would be -0.14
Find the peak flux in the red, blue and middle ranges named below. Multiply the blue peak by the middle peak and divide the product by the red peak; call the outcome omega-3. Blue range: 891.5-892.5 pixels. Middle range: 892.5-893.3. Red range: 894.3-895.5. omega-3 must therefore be 4.35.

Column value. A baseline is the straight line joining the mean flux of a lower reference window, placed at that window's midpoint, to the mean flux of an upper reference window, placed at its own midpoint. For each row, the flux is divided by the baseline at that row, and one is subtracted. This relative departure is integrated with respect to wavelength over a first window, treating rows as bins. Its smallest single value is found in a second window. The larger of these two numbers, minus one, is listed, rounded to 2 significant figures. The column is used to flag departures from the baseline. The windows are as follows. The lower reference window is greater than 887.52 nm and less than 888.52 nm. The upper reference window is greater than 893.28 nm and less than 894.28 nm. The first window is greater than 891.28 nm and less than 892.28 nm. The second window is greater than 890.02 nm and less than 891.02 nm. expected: -0.98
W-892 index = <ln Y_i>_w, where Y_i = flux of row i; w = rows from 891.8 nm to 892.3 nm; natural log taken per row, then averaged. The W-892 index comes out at 1.44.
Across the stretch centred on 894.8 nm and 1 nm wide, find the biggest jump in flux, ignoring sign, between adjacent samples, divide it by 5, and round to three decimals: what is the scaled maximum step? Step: 0.007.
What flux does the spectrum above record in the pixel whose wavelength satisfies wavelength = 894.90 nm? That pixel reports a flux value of 4.057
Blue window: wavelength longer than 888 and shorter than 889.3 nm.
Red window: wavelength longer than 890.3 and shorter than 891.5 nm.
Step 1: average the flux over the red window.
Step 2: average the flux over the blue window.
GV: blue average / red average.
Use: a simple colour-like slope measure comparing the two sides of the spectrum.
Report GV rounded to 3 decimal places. 0.988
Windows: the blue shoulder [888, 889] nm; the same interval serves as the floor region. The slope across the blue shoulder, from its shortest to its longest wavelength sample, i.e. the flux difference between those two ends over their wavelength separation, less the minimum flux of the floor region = -4.129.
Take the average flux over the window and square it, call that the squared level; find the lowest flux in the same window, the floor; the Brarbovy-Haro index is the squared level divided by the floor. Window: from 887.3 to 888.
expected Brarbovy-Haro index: 4.16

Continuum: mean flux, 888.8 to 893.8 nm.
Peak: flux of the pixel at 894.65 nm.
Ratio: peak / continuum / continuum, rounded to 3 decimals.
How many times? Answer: 0.241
